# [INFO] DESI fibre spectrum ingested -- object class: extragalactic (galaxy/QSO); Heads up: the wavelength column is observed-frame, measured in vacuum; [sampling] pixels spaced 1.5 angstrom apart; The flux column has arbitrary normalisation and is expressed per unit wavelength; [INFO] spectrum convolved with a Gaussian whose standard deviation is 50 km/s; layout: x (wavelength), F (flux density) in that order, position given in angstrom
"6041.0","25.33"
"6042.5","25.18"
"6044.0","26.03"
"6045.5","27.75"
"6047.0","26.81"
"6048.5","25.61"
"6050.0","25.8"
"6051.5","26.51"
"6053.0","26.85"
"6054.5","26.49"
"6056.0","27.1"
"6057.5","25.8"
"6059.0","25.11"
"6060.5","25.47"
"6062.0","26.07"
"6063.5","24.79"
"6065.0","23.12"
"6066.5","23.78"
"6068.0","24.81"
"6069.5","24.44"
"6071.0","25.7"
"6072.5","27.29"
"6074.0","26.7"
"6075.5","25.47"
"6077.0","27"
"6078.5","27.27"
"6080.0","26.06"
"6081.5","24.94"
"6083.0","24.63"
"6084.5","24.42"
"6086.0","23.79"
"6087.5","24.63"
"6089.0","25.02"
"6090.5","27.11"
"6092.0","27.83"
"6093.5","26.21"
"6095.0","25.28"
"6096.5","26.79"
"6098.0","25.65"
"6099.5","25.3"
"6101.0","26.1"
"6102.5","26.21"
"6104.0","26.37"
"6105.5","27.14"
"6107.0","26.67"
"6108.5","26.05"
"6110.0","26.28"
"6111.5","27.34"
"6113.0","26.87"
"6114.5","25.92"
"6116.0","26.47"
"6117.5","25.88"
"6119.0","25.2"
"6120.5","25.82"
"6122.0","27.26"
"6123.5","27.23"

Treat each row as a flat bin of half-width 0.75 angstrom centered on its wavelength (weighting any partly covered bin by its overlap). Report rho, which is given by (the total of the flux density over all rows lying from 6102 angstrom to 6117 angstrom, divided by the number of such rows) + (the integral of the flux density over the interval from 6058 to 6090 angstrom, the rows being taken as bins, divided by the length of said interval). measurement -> 51.8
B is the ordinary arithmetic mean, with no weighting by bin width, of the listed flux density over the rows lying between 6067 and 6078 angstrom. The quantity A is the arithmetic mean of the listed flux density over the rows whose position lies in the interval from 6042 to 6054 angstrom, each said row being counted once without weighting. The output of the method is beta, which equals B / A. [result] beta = 0.98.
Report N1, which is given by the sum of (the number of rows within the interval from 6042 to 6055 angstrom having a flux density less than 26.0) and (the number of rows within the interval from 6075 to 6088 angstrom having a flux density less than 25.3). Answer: 8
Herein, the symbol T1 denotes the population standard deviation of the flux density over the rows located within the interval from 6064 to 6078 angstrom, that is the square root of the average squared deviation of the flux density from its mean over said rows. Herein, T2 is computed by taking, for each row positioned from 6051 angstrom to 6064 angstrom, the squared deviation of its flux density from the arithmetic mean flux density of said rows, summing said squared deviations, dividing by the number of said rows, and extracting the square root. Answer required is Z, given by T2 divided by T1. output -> 0.5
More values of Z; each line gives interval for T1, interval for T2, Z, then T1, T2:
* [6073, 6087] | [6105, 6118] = 0.4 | 1.17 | 0.50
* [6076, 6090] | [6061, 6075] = 1.1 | 1.13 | 1.29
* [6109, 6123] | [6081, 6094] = 1.9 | 0.68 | 1.27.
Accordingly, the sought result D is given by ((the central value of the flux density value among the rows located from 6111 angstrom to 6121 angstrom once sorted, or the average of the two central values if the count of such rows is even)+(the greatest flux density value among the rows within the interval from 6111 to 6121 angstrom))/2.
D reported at 26.6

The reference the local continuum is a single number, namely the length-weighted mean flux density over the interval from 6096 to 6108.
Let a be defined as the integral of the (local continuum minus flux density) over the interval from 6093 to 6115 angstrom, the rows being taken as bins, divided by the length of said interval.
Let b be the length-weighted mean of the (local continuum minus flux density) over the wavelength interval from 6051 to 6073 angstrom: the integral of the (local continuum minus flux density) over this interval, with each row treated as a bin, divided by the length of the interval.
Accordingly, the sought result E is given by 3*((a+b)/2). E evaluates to 1.1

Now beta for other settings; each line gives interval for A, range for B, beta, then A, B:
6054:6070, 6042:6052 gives 1.04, 25.2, 26.2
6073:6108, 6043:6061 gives 1.01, 25.9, 26.3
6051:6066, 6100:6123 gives 1.02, 25.7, 26.4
